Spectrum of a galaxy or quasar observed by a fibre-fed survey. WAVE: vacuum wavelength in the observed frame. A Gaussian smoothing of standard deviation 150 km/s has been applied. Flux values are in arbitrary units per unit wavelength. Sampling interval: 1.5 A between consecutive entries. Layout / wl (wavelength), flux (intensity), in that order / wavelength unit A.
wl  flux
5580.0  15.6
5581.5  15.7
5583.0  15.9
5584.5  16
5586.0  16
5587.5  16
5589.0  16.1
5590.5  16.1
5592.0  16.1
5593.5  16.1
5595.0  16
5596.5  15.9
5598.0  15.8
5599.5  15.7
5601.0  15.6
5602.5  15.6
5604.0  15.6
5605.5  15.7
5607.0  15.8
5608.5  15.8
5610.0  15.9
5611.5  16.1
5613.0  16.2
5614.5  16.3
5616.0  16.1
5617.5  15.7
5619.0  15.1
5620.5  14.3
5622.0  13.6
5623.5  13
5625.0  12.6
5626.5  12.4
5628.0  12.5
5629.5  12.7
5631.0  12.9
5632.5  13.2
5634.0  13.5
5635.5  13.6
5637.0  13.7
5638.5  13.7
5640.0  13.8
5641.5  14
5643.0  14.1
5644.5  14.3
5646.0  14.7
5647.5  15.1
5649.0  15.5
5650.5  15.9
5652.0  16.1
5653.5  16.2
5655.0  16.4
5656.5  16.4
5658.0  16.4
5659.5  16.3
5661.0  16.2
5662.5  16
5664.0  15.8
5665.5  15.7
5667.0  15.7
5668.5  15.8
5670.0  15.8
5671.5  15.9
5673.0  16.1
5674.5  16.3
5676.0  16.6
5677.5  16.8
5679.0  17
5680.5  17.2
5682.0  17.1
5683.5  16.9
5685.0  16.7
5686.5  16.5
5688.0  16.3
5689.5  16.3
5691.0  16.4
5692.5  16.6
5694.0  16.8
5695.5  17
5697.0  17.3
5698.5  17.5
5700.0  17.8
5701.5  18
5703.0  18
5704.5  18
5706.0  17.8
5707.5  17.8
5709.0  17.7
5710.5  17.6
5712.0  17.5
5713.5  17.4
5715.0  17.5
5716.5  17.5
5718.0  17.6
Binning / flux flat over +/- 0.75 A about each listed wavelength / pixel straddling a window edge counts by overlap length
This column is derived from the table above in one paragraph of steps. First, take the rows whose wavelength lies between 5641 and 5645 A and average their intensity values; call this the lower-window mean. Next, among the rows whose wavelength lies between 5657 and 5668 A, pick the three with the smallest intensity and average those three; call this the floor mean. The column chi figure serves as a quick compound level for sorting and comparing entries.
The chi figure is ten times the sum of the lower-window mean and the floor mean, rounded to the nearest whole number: 299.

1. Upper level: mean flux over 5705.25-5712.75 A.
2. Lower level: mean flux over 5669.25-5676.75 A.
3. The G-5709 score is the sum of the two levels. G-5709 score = 33.8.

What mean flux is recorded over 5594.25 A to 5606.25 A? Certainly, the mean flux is 15.7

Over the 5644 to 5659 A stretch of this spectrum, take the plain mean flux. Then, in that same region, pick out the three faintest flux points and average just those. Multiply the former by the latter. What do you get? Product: 231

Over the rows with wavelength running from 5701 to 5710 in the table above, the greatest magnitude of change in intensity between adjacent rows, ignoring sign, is 0.20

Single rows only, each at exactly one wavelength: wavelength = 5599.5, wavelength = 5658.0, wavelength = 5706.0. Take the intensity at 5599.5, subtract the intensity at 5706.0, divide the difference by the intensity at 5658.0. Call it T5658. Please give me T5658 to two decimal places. -0.13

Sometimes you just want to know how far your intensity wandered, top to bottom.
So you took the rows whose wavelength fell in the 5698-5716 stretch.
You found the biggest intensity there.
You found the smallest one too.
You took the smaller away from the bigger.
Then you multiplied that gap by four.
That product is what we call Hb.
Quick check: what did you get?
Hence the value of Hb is 2.4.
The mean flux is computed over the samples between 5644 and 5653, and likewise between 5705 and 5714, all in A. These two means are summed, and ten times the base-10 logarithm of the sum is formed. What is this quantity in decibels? 15.2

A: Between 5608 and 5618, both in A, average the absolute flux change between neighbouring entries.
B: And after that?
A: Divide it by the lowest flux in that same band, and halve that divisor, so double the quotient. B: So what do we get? 0.023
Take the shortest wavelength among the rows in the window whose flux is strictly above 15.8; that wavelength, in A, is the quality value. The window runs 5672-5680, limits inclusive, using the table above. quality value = 5673.0 A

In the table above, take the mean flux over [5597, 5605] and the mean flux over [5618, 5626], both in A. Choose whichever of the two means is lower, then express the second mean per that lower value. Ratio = 1.00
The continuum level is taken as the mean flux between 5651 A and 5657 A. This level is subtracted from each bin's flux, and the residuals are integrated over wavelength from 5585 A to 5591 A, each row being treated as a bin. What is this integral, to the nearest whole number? -1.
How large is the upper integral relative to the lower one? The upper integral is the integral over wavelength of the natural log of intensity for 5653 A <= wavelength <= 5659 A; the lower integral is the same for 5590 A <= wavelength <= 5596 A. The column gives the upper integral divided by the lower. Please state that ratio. 1.01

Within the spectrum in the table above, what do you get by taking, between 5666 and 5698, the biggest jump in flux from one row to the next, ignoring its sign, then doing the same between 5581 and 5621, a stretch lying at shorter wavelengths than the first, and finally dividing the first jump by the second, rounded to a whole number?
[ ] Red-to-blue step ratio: 0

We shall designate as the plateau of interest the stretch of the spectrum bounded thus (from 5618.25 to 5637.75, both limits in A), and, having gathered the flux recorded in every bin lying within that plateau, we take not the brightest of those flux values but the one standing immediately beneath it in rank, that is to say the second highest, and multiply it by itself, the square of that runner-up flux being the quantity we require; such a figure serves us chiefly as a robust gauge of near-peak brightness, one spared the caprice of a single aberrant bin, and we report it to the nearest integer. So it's 204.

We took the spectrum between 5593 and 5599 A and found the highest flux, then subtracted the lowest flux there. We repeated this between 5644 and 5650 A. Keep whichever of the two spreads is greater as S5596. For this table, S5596 1.2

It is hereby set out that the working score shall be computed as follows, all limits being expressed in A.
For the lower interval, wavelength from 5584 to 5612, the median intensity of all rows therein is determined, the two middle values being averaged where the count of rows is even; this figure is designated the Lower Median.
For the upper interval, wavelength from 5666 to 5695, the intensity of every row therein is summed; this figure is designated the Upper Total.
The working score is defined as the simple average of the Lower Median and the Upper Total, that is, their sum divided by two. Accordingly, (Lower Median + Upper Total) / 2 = 164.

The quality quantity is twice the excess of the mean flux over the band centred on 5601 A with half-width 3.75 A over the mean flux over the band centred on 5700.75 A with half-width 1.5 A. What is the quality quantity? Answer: -4.5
